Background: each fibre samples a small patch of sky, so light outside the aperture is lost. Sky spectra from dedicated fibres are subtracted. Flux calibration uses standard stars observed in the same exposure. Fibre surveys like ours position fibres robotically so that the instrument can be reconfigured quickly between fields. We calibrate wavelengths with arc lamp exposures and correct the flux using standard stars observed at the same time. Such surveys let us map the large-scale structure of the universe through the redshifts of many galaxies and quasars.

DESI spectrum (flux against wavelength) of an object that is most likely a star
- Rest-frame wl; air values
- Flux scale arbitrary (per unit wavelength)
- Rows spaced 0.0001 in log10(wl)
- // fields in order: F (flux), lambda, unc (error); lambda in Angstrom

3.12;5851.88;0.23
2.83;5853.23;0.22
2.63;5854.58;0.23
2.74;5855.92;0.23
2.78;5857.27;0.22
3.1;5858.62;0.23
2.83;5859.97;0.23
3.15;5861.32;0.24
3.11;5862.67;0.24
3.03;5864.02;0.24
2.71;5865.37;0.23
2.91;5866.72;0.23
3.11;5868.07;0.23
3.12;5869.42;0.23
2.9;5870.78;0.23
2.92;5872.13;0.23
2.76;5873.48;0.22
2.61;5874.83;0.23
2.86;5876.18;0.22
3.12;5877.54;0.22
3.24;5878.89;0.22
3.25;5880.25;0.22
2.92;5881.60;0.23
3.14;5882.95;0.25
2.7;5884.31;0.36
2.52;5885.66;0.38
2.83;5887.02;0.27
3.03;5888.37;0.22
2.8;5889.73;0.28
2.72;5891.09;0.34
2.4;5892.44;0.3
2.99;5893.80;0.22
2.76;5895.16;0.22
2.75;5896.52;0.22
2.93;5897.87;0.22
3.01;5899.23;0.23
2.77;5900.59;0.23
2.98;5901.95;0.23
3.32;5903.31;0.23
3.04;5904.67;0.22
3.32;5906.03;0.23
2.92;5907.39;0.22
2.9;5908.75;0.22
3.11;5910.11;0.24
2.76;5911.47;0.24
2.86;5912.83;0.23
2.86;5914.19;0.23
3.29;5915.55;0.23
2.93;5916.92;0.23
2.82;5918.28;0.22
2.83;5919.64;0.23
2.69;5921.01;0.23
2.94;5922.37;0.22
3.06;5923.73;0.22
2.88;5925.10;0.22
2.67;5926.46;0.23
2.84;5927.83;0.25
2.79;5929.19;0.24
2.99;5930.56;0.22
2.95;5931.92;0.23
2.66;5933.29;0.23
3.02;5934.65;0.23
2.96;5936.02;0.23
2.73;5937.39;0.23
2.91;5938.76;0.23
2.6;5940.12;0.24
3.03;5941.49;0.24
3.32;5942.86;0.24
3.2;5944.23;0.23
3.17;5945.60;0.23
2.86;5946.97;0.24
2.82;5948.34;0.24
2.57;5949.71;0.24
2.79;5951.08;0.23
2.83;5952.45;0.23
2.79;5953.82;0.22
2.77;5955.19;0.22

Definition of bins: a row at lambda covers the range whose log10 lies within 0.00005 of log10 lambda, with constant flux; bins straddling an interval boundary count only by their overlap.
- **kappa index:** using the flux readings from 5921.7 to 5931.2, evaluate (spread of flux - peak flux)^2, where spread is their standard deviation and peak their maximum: 8.6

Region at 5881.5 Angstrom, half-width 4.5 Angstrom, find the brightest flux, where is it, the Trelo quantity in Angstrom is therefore 5880.25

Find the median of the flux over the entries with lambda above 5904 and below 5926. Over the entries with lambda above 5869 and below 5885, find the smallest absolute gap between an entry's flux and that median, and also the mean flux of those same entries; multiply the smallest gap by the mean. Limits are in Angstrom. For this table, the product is 0.030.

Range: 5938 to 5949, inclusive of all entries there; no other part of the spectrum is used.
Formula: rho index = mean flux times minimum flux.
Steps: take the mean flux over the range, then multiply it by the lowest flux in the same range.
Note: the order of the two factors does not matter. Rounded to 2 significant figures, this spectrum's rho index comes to 7.8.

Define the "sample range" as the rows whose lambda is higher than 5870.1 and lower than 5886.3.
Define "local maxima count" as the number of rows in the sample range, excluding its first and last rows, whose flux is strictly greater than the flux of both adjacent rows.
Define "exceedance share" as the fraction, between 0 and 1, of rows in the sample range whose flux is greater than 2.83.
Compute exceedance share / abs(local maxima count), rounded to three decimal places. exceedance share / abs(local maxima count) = 0.222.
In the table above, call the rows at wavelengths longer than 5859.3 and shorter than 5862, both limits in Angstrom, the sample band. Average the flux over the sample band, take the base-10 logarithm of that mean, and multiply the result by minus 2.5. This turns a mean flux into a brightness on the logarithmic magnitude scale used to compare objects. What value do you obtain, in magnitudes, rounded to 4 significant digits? -1.189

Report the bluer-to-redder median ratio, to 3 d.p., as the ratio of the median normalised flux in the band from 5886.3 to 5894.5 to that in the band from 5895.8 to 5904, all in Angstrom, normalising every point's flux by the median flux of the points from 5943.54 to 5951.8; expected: 0.953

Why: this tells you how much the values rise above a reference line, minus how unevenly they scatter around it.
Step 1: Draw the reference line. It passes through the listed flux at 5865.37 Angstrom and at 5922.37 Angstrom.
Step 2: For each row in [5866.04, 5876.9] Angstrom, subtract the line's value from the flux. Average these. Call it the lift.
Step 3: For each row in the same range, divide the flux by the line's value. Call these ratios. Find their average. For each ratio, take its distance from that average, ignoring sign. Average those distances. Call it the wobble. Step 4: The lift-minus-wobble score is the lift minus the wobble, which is 0.12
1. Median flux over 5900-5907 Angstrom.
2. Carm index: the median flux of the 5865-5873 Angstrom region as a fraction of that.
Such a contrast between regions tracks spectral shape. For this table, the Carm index 0.96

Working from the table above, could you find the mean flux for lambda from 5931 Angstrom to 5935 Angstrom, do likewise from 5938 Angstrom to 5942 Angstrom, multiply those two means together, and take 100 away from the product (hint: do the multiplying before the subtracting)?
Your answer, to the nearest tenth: -91.8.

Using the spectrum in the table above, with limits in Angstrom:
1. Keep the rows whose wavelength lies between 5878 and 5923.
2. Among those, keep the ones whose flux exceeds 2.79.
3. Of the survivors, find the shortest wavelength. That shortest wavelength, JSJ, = 5878.89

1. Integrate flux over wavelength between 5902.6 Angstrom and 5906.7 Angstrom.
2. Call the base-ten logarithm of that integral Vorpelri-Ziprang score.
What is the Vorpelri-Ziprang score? 1.12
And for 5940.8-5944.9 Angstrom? 1.12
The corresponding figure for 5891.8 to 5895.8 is 1.04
